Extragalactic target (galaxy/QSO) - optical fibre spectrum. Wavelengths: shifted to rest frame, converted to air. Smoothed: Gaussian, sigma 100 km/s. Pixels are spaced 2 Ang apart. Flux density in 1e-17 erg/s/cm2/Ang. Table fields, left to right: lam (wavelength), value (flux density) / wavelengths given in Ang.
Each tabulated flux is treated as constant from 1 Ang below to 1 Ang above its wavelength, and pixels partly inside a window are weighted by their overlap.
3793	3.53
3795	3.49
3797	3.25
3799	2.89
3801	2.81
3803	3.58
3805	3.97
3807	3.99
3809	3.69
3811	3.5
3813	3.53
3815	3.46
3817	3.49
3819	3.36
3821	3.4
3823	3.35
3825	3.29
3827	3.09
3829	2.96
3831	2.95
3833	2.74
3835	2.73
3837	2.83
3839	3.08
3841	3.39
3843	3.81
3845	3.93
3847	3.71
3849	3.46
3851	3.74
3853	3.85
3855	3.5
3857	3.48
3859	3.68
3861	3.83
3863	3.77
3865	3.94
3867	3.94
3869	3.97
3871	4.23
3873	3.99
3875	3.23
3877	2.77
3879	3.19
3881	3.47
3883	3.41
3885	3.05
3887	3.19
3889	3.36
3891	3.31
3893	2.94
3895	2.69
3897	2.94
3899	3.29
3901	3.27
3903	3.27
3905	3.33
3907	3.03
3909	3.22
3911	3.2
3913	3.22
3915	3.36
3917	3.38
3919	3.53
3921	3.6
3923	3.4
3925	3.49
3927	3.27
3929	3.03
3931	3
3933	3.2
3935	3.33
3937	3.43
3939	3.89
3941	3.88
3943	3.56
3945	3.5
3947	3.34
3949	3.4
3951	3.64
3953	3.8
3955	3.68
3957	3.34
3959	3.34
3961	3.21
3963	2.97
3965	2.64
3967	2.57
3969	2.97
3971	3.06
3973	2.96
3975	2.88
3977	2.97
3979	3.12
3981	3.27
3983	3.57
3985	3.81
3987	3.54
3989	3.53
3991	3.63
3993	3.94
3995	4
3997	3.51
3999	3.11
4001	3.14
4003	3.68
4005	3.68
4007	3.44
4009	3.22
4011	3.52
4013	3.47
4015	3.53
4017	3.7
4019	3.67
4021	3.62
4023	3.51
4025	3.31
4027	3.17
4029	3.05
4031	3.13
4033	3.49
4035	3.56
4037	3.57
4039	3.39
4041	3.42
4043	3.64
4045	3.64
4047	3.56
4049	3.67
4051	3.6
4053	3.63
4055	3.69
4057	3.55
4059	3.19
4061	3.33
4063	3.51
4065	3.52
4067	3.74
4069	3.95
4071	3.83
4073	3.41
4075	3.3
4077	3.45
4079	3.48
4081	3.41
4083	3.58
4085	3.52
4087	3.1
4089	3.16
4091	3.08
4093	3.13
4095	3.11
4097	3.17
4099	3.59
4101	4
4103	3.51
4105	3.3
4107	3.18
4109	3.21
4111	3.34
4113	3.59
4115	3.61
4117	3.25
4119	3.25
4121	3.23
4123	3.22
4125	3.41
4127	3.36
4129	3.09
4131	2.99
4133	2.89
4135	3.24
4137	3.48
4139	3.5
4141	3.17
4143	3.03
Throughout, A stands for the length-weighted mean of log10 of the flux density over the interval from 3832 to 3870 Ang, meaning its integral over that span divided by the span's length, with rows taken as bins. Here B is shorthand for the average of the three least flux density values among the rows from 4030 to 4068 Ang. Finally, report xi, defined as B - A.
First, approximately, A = 0.547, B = 3.22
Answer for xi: 2.67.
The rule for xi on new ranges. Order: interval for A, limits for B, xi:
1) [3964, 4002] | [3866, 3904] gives 2.29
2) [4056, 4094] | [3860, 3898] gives 2.27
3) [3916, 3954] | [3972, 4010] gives 2.40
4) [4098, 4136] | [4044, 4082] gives 2.75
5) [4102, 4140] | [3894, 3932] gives 2.36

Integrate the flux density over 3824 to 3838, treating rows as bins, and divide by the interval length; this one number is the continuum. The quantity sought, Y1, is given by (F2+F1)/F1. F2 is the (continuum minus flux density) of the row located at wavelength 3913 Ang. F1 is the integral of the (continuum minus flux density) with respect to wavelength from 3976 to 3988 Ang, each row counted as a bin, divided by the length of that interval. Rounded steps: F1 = -0.4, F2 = -0.3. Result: 1.6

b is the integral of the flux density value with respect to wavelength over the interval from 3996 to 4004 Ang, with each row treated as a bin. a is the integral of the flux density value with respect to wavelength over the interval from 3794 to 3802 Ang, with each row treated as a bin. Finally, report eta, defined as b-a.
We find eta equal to 2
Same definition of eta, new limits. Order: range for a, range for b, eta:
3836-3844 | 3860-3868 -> 5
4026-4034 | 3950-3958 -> 3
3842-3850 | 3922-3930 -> -3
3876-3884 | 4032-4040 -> 2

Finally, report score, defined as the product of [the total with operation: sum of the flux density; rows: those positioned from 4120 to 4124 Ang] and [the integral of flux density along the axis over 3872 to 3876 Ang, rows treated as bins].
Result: 93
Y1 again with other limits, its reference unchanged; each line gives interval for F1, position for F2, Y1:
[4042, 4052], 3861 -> 2.3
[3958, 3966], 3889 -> 5.2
